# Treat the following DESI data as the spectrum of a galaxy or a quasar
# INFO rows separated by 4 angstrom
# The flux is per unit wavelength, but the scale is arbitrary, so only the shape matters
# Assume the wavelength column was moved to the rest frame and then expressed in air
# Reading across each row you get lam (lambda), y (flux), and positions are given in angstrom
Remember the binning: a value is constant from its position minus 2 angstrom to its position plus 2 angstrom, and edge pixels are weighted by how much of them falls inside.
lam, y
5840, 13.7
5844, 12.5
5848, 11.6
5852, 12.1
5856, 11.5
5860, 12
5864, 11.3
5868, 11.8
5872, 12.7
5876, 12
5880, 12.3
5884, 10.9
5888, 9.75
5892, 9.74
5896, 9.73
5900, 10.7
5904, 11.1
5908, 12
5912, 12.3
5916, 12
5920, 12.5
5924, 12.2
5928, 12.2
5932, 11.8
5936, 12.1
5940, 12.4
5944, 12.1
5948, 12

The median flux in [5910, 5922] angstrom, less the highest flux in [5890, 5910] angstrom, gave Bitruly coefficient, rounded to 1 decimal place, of 0.3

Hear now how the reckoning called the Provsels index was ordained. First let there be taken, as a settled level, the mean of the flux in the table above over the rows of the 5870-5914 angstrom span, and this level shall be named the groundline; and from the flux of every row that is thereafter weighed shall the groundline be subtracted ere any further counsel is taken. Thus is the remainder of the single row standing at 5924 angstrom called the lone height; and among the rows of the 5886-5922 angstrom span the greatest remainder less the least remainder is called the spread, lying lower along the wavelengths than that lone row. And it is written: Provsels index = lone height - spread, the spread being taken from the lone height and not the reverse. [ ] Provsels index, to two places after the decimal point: -1.77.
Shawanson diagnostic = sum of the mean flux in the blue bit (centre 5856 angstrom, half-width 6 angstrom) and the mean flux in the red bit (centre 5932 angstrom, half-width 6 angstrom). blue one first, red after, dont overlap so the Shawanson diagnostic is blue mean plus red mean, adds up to 23.9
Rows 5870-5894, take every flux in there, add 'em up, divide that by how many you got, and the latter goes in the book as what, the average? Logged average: 11.2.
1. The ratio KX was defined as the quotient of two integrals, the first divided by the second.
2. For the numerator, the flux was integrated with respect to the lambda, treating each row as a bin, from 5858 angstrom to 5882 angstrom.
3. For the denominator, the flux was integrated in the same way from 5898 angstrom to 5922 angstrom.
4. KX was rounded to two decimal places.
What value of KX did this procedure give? 1.02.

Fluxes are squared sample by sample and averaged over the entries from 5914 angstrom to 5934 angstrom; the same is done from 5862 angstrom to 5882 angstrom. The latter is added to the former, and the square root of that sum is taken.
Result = 17.1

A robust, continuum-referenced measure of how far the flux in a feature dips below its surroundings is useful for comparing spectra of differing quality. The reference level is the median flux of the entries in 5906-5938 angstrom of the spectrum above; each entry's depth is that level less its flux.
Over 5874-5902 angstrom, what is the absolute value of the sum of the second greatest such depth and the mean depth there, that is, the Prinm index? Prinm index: 3.8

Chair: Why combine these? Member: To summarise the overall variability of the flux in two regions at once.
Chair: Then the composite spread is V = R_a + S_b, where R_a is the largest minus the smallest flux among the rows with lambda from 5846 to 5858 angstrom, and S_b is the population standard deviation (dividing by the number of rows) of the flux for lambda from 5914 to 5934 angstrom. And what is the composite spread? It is 0.8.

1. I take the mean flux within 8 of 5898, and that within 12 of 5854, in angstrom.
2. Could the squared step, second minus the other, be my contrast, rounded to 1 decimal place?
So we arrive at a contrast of 2.3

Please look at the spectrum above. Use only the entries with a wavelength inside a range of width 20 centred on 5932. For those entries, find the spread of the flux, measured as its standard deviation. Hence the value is 0.2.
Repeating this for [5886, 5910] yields 0.9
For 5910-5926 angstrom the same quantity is 0.2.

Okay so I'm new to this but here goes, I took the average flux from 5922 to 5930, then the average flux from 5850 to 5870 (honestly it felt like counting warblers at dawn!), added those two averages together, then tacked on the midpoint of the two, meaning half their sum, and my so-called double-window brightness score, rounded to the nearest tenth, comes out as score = 35.9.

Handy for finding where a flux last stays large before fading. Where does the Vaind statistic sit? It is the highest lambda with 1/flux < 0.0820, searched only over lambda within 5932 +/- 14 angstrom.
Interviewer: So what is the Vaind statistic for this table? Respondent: 5940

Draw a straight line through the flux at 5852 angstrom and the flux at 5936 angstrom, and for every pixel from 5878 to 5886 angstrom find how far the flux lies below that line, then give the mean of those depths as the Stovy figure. 0.50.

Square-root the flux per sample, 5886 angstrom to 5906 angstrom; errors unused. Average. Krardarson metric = 3.193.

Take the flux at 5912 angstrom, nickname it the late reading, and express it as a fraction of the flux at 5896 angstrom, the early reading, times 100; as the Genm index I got 126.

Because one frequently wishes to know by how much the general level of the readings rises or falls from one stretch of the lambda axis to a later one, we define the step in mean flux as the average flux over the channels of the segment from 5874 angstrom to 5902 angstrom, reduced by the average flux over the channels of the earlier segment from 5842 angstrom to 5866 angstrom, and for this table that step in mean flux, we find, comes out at -1.1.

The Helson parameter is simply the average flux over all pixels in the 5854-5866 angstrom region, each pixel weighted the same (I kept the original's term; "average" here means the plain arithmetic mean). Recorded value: 11.6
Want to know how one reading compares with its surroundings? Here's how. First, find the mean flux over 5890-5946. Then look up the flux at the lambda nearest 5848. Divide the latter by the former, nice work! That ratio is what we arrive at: 1.00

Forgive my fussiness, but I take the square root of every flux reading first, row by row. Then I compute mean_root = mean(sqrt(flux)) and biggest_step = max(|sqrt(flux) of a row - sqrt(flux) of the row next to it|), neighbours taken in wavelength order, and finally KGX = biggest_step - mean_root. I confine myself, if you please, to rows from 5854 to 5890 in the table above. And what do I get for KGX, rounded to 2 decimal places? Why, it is -3.20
